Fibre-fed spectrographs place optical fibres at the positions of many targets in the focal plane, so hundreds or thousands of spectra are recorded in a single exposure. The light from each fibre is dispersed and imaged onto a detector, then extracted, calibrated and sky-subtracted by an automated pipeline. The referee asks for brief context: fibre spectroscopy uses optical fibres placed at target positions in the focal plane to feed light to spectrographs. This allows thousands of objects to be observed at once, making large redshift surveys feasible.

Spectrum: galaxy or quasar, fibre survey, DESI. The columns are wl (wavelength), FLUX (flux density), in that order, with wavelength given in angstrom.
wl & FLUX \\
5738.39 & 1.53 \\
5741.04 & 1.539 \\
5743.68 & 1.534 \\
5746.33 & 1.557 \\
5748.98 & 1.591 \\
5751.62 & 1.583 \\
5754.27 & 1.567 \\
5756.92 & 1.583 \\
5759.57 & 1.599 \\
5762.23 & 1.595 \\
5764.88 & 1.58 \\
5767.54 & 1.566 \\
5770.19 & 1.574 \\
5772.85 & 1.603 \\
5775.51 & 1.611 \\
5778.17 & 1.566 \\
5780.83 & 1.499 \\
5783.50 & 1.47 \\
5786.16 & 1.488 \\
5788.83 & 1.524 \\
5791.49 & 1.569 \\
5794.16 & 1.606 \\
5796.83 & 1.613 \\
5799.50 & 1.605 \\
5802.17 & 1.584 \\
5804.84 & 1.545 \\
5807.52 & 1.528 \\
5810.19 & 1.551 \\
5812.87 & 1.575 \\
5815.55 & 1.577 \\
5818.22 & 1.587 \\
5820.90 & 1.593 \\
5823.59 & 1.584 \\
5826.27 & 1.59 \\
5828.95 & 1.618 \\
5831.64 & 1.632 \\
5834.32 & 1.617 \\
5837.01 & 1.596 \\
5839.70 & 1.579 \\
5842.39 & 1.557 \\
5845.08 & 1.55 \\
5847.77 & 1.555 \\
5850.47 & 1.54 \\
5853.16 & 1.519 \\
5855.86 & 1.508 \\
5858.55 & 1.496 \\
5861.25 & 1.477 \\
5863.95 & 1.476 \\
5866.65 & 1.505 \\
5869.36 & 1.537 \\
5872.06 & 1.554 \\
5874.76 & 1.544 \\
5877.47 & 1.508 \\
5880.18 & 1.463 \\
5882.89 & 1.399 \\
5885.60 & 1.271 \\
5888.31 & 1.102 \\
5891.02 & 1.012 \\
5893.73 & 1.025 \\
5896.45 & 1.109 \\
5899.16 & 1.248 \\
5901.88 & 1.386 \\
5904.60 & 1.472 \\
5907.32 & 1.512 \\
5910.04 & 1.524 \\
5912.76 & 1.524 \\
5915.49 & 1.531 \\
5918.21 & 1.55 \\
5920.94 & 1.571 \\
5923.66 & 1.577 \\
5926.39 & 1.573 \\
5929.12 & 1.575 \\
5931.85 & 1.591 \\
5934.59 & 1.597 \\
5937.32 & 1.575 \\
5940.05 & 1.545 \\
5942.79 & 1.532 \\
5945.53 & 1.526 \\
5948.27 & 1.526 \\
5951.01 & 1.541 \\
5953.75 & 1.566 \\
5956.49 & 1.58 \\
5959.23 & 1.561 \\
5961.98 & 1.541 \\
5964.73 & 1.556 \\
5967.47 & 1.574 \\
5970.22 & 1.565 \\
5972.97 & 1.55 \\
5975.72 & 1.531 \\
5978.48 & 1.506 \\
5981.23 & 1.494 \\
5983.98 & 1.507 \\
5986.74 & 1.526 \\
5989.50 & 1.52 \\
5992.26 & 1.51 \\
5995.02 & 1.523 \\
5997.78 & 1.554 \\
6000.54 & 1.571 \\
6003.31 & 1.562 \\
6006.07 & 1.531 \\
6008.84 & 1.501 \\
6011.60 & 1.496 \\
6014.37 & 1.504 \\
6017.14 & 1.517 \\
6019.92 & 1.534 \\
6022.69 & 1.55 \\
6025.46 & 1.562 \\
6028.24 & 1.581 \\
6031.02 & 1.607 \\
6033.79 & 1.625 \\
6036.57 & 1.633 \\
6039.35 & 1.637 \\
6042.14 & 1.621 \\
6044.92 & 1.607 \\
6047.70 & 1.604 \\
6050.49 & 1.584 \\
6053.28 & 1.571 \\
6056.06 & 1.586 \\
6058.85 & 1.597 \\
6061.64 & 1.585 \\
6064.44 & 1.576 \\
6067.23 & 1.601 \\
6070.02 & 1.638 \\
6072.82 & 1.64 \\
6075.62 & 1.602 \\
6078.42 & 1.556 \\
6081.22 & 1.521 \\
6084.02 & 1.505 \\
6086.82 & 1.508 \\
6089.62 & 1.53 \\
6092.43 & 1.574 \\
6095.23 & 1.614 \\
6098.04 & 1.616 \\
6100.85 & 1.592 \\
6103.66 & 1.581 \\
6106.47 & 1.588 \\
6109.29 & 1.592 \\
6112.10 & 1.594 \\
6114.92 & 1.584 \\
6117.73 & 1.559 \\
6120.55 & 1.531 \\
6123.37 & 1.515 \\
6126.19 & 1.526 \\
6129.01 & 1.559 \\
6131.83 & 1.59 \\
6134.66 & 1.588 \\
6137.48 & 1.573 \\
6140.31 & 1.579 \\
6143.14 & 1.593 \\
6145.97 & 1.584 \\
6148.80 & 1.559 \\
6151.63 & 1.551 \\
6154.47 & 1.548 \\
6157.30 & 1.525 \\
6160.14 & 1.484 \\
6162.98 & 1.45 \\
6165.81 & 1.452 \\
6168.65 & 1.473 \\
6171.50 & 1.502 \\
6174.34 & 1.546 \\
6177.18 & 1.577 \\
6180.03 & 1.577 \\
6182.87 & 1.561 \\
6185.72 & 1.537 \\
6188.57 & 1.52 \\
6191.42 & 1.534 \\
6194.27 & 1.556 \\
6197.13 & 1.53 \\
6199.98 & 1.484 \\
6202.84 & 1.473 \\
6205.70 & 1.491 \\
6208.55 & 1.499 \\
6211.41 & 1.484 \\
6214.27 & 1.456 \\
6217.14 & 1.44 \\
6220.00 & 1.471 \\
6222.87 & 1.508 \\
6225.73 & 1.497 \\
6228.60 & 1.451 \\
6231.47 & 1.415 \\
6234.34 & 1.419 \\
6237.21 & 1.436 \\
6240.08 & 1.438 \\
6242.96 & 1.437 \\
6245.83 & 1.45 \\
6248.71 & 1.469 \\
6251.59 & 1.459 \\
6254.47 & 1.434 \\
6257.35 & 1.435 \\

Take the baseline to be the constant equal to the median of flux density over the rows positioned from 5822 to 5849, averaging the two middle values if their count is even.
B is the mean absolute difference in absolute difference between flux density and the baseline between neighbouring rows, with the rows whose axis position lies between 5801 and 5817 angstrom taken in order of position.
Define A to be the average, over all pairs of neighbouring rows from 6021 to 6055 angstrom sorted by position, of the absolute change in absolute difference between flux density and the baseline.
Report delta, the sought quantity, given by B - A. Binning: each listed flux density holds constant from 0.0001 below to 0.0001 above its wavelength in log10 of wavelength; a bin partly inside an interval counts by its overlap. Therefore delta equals 0.0087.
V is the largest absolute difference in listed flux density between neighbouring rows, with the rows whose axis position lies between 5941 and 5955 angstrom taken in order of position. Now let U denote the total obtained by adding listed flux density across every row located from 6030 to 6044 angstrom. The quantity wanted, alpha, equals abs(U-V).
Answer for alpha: 8.1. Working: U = 8.1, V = 0.025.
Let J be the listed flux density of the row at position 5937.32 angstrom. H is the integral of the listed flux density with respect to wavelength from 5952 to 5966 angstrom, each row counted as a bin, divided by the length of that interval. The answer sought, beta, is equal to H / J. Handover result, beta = 0.99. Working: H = 1.56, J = 1.575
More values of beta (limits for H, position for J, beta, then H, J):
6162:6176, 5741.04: 0.97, 1.49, 1.539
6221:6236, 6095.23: 0.90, 1.46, 1.614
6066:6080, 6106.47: 1.01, 1.61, 1.588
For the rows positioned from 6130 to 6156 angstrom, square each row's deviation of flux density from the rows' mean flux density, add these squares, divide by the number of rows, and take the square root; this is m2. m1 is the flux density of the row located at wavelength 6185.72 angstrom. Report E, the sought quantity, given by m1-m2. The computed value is 1.52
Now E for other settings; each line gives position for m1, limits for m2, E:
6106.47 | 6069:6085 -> 1.53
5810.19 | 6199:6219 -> 1.53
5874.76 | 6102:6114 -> 1.54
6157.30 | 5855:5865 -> 1.51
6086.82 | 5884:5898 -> 1.42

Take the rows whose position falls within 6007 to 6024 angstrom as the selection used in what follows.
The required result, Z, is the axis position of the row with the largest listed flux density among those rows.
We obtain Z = 6022.69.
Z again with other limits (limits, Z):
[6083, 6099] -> 6098.04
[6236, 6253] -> 6248.71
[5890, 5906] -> 5904.60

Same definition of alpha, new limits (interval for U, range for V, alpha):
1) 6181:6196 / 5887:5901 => 7.6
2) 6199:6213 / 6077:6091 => 7.4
